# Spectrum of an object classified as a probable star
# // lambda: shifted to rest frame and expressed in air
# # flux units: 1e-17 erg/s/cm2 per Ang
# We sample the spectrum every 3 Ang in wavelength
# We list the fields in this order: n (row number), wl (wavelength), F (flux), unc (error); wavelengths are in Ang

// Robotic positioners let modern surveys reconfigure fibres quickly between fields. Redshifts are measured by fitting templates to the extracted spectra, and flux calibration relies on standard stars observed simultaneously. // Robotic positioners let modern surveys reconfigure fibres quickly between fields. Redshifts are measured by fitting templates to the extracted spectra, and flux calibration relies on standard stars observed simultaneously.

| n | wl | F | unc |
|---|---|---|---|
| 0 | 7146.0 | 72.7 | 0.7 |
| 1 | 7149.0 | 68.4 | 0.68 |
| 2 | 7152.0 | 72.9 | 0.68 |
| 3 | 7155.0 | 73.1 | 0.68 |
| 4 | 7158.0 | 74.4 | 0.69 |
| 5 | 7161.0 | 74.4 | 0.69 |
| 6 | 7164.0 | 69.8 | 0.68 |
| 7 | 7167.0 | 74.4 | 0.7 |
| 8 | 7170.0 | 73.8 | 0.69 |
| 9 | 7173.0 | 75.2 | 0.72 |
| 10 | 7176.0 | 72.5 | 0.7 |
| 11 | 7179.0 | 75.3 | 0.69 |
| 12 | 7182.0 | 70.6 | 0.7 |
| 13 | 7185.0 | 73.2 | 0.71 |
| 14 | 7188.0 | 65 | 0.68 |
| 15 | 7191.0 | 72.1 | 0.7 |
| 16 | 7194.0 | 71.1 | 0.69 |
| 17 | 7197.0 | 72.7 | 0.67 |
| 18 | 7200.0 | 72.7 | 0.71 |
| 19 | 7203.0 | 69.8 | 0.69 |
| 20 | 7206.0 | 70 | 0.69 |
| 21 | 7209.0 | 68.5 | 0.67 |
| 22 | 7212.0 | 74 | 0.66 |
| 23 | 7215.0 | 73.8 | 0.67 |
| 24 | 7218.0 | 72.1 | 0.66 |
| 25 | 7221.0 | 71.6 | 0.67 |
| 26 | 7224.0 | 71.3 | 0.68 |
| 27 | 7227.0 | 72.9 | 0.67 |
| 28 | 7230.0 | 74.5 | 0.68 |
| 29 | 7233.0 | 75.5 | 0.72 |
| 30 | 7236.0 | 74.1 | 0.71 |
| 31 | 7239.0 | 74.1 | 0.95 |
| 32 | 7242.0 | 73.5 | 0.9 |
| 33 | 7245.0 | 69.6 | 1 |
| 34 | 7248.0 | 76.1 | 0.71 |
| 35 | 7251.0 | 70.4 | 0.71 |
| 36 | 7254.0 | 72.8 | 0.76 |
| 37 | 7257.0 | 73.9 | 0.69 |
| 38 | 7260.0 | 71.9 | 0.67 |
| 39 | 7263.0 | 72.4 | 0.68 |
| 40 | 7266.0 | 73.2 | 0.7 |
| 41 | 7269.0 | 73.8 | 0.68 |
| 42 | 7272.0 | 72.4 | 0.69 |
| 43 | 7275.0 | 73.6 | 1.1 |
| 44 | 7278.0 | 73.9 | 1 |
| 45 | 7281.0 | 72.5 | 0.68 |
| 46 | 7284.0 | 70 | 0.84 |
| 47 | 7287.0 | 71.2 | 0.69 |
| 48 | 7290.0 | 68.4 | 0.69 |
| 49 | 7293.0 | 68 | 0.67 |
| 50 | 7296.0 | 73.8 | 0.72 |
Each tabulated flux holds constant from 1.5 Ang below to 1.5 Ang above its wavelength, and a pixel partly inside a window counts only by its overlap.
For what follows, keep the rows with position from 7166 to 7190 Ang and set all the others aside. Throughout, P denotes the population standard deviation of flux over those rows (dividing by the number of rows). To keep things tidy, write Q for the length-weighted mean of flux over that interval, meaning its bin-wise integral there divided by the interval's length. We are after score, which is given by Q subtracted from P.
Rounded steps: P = 3.18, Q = 72.5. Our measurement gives -69.3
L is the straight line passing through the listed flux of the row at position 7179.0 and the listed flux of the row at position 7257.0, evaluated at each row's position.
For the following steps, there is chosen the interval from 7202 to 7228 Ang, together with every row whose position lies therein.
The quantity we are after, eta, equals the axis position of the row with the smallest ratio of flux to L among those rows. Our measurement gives 7209.0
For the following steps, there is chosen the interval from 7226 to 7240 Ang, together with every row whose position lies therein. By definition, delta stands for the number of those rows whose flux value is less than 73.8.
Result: 1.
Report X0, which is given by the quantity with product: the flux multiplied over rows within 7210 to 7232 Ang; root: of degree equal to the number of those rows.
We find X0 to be 72.9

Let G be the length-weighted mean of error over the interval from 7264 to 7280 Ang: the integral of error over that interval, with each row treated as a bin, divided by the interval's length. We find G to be 0.82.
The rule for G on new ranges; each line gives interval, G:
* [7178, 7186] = 0.70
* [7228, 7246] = 0.82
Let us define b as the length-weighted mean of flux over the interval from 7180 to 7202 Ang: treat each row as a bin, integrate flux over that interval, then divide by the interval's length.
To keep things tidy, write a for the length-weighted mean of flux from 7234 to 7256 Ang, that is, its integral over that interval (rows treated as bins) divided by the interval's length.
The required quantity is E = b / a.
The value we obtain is 0.97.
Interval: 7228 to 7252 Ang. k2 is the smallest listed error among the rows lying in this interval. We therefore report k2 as 0.680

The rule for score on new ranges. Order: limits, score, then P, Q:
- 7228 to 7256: -71.4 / 2.05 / 73.4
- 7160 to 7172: -71.2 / 1.92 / 73.1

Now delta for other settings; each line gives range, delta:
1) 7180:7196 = 5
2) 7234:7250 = 2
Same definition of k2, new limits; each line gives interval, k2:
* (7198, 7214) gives 0.660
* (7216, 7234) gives 0.660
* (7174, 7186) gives 0.690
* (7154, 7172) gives 0.680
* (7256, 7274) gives 0.670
